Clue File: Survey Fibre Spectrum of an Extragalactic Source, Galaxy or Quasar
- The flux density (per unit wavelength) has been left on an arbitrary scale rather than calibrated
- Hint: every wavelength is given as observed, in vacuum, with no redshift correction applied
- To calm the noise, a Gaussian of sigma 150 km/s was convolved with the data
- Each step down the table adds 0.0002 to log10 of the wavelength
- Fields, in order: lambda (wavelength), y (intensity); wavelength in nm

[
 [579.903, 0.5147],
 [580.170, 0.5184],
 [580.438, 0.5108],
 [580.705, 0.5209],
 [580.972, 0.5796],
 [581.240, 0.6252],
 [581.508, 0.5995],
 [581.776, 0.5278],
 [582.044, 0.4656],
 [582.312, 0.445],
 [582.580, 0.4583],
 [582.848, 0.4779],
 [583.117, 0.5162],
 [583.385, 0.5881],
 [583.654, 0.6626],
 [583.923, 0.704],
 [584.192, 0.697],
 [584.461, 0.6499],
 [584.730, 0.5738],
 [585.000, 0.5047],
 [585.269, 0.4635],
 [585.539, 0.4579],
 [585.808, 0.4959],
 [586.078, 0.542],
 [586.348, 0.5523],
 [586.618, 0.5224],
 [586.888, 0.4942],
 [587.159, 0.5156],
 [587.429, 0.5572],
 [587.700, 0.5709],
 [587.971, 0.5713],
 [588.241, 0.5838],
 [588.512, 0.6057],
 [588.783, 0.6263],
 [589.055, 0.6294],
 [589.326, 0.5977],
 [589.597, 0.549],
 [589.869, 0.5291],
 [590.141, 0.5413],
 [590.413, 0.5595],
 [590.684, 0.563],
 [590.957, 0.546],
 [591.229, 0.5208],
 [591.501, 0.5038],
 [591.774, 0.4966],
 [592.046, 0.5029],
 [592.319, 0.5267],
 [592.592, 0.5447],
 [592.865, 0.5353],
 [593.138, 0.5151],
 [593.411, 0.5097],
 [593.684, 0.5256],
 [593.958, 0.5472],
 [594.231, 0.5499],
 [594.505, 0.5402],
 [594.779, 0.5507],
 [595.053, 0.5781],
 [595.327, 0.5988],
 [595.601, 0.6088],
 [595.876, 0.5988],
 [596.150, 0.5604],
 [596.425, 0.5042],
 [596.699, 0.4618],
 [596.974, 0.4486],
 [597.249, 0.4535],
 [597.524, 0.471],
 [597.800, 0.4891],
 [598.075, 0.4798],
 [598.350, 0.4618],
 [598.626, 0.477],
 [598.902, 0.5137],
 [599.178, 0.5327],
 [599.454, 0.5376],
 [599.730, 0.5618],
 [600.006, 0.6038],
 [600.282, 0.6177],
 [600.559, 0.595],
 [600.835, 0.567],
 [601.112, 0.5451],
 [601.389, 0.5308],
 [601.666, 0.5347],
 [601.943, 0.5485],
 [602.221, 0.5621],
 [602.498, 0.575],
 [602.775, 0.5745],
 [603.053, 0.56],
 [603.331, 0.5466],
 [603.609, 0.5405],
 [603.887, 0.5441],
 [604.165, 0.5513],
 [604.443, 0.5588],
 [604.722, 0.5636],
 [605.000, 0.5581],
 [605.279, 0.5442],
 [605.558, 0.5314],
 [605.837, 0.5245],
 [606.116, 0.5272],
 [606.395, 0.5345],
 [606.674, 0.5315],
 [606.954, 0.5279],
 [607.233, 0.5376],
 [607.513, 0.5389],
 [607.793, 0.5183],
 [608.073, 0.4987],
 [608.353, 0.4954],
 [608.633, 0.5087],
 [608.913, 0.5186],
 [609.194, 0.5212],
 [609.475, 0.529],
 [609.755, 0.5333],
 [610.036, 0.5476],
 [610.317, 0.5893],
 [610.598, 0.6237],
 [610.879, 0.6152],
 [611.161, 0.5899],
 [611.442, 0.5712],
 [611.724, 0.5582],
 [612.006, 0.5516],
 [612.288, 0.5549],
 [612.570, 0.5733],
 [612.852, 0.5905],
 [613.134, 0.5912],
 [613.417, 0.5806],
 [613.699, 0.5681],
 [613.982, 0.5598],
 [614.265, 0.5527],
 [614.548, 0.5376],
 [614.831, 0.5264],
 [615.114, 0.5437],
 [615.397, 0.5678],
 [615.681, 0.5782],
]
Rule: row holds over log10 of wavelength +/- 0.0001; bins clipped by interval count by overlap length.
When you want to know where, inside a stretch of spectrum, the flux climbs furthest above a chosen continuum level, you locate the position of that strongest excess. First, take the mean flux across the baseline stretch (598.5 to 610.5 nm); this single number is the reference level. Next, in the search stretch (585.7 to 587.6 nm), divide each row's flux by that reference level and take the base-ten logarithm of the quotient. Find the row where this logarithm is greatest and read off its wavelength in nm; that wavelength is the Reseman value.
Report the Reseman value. 587.429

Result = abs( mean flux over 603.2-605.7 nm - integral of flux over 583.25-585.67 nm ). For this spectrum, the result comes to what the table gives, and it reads 0.88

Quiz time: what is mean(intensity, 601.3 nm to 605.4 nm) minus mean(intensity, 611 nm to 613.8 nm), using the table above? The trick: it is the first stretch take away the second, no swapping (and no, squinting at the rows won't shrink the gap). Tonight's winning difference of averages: -0.020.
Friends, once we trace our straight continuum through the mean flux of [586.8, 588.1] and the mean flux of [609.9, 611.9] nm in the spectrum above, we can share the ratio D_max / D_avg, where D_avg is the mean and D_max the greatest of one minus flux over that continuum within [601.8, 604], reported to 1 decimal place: 2.2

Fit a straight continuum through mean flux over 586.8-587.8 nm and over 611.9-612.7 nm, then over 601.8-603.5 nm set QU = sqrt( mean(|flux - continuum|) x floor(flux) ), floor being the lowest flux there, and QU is 0.083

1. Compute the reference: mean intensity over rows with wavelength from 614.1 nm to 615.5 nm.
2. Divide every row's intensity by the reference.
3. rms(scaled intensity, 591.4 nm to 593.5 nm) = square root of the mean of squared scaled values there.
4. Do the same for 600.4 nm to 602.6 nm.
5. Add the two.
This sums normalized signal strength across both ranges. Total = 1.97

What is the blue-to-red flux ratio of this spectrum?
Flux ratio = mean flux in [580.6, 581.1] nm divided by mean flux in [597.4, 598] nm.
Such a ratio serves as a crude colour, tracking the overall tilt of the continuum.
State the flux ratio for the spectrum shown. 1.15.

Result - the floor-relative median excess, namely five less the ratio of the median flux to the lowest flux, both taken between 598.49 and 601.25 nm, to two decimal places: 3.84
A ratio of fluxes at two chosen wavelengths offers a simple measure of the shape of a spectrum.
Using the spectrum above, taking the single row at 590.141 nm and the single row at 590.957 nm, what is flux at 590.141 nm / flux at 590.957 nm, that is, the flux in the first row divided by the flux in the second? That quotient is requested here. 0.99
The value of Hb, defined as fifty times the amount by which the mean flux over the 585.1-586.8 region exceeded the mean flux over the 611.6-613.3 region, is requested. -3.2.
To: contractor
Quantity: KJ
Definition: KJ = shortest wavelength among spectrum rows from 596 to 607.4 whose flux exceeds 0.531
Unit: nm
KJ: 596.150 nm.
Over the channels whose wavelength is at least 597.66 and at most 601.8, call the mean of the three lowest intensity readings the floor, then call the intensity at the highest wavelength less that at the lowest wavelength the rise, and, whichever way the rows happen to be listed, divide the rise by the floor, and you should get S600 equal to 0.10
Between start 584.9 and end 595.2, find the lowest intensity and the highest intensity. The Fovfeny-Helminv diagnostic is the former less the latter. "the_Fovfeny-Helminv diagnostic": -0.17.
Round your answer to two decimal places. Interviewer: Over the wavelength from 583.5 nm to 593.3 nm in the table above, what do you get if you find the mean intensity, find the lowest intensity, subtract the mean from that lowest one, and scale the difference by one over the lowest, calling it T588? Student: -0.21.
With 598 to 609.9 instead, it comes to -0.17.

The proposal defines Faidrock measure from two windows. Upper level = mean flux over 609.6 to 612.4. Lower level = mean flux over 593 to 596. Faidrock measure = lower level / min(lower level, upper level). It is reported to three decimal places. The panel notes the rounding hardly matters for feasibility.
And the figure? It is 1.000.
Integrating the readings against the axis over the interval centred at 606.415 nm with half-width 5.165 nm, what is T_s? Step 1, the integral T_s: 5.64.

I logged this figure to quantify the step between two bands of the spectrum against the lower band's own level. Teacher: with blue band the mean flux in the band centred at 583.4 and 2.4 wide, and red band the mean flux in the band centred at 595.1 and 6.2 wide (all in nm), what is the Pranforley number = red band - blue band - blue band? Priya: -0.63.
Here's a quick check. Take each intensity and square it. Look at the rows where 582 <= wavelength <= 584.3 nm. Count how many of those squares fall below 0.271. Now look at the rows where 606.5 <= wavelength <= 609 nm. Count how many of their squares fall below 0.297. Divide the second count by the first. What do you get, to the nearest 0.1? 1.8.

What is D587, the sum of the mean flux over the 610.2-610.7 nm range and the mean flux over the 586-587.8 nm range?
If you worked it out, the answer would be 1.14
